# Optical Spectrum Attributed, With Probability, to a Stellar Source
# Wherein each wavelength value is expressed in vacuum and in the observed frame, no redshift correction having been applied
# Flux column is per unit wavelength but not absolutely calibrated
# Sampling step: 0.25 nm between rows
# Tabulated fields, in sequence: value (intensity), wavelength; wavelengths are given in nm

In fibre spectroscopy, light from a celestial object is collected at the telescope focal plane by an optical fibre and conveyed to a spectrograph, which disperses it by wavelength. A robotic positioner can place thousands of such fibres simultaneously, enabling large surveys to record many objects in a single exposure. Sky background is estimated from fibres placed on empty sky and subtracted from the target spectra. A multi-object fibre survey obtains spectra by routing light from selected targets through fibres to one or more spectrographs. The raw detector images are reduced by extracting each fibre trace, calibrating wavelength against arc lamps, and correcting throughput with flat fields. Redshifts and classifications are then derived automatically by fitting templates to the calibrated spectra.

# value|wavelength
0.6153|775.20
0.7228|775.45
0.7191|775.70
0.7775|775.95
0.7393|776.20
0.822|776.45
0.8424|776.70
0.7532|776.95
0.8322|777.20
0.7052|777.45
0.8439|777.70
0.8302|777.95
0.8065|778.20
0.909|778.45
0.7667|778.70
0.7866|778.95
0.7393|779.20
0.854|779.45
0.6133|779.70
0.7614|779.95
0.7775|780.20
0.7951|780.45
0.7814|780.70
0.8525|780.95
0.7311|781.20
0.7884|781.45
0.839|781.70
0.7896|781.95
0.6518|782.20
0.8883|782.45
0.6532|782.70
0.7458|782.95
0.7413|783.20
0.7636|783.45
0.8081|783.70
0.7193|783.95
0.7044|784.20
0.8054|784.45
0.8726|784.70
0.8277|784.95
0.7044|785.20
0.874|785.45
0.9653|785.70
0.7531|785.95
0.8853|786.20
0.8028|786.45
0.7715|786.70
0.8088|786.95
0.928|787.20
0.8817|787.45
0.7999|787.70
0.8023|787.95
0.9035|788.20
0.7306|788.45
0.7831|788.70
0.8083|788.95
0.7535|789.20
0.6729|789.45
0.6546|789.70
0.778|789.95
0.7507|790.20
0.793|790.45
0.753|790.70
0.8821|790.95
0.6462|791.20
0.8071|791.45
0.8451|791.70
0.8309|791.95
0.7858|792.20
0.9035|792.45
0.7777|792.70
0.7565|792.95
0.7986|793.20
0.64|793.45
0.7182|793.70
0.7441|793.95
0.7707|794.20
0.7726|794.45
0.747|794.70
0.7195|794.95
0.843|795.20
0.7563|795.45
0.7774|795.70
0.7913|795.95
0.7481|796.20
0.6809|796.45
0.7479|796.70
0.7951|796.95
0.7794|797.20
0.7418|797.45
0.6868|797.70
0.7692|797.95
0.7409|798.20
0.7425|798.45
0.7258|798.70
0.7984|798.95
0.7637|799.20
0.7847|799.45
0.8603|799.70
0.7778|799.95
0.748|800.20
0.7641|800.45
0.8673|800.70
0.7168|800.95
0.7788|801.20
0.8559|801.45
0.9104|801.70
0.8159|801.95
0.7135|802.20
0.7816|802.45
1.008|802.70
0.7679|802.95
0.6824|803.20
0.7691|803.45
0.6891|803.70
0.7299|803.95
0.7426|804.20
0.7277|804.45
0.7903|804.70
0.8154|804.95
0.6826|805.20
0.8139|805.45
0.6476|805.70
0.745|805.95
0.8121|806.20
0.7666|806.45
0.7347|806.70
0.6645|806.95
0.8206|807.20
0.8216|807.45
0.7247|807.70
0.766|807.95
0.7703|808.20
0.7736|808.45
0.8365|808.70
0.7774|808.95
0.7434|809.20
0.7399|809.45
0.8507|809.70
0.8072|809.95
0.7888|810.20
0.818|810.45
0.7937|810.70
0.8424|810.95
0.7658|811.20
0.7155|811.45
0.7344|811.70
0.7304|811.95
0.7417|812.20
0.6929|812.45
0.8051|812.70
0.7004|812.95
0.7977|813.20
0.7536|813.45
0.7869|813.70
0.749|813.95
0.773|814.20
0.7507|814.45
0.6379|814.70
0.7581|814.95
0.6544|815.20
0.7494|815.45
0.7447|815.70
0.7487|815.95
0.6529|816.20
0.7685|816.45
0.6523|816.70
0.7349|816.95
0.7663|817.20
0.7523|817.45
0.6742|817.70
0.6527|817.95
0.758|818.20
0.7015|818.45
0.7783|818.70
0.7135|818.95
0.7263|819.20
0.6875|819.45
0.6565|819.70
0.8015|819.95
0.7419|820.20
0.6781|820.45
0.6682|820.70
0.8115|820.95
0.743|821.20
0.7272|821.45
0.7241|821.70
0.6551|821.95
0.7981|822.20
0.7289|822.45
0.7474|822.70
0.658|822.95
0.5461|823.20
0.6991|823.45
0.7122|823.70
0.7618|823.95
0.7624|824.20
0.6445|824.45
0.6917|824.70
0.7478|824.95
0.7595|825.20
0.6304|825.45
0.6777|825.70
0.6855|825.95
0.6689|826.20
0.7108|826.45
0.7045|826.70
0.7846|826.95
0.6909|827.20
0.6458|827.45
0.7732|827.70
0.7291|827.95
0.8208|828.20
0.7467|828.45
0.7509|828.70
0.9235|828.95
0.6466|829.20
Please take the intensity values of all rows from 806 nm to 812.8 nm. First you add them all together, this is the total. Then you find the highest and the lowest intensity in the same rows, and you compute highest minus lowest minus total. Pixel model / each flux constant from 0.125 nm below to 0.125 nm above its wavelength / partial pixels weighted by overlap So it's -20.7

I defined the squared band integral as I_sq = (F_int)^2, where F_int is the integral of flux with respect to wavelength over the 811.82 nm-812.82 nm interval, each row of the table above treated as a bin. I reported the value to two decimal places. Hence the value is 0.55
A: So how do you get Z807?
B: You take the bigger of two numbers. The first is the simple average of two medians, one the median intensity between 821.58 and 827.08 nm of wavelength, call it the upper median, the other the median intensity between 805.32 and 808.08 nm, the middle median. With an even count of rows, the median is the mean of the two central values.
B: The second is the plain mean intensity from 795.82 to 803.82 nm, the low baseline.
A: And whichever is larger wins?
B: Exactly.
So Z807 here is 0.775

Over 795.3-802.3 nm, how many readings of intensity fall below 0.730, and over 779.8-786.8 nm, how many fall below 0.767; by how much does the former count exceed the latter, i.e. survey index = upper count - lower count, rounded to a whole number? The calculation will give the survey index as -6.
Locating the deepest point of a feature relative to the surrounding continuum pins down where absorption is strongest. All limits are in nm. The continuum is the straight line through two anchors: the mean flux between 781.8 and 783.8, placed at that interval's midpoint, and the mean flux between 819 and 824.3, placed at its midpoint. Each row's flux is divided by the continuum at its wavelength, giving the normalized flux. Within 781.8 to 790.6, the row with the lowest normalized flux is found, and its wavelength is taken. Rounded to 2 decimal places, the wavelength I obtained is 782.20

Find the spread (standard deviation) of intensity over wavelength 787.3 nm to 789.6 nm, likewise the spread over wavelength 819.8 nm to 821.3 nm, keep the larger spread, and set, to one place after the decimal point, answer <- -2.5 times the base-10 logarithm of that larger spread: 2.9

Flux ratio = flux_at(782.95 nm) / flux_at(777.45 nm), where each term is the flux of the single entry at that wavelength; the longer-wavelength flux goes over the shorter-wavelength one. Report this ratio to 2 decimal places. 1.06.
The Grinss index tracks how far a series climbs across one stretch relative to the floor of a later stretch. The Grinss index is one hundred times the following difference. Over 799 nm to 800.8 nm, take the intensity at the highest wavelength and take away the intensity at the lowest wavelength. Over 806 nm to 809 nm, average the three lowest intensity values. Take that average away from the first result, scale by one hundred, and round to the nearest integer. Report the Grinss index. -60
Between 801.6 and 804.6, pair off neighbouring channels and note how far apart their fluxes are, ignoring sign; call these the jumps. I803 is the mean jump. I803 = 0.10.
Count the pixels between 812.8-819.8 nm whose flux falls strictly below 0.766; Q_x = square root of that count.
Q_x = 4.7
